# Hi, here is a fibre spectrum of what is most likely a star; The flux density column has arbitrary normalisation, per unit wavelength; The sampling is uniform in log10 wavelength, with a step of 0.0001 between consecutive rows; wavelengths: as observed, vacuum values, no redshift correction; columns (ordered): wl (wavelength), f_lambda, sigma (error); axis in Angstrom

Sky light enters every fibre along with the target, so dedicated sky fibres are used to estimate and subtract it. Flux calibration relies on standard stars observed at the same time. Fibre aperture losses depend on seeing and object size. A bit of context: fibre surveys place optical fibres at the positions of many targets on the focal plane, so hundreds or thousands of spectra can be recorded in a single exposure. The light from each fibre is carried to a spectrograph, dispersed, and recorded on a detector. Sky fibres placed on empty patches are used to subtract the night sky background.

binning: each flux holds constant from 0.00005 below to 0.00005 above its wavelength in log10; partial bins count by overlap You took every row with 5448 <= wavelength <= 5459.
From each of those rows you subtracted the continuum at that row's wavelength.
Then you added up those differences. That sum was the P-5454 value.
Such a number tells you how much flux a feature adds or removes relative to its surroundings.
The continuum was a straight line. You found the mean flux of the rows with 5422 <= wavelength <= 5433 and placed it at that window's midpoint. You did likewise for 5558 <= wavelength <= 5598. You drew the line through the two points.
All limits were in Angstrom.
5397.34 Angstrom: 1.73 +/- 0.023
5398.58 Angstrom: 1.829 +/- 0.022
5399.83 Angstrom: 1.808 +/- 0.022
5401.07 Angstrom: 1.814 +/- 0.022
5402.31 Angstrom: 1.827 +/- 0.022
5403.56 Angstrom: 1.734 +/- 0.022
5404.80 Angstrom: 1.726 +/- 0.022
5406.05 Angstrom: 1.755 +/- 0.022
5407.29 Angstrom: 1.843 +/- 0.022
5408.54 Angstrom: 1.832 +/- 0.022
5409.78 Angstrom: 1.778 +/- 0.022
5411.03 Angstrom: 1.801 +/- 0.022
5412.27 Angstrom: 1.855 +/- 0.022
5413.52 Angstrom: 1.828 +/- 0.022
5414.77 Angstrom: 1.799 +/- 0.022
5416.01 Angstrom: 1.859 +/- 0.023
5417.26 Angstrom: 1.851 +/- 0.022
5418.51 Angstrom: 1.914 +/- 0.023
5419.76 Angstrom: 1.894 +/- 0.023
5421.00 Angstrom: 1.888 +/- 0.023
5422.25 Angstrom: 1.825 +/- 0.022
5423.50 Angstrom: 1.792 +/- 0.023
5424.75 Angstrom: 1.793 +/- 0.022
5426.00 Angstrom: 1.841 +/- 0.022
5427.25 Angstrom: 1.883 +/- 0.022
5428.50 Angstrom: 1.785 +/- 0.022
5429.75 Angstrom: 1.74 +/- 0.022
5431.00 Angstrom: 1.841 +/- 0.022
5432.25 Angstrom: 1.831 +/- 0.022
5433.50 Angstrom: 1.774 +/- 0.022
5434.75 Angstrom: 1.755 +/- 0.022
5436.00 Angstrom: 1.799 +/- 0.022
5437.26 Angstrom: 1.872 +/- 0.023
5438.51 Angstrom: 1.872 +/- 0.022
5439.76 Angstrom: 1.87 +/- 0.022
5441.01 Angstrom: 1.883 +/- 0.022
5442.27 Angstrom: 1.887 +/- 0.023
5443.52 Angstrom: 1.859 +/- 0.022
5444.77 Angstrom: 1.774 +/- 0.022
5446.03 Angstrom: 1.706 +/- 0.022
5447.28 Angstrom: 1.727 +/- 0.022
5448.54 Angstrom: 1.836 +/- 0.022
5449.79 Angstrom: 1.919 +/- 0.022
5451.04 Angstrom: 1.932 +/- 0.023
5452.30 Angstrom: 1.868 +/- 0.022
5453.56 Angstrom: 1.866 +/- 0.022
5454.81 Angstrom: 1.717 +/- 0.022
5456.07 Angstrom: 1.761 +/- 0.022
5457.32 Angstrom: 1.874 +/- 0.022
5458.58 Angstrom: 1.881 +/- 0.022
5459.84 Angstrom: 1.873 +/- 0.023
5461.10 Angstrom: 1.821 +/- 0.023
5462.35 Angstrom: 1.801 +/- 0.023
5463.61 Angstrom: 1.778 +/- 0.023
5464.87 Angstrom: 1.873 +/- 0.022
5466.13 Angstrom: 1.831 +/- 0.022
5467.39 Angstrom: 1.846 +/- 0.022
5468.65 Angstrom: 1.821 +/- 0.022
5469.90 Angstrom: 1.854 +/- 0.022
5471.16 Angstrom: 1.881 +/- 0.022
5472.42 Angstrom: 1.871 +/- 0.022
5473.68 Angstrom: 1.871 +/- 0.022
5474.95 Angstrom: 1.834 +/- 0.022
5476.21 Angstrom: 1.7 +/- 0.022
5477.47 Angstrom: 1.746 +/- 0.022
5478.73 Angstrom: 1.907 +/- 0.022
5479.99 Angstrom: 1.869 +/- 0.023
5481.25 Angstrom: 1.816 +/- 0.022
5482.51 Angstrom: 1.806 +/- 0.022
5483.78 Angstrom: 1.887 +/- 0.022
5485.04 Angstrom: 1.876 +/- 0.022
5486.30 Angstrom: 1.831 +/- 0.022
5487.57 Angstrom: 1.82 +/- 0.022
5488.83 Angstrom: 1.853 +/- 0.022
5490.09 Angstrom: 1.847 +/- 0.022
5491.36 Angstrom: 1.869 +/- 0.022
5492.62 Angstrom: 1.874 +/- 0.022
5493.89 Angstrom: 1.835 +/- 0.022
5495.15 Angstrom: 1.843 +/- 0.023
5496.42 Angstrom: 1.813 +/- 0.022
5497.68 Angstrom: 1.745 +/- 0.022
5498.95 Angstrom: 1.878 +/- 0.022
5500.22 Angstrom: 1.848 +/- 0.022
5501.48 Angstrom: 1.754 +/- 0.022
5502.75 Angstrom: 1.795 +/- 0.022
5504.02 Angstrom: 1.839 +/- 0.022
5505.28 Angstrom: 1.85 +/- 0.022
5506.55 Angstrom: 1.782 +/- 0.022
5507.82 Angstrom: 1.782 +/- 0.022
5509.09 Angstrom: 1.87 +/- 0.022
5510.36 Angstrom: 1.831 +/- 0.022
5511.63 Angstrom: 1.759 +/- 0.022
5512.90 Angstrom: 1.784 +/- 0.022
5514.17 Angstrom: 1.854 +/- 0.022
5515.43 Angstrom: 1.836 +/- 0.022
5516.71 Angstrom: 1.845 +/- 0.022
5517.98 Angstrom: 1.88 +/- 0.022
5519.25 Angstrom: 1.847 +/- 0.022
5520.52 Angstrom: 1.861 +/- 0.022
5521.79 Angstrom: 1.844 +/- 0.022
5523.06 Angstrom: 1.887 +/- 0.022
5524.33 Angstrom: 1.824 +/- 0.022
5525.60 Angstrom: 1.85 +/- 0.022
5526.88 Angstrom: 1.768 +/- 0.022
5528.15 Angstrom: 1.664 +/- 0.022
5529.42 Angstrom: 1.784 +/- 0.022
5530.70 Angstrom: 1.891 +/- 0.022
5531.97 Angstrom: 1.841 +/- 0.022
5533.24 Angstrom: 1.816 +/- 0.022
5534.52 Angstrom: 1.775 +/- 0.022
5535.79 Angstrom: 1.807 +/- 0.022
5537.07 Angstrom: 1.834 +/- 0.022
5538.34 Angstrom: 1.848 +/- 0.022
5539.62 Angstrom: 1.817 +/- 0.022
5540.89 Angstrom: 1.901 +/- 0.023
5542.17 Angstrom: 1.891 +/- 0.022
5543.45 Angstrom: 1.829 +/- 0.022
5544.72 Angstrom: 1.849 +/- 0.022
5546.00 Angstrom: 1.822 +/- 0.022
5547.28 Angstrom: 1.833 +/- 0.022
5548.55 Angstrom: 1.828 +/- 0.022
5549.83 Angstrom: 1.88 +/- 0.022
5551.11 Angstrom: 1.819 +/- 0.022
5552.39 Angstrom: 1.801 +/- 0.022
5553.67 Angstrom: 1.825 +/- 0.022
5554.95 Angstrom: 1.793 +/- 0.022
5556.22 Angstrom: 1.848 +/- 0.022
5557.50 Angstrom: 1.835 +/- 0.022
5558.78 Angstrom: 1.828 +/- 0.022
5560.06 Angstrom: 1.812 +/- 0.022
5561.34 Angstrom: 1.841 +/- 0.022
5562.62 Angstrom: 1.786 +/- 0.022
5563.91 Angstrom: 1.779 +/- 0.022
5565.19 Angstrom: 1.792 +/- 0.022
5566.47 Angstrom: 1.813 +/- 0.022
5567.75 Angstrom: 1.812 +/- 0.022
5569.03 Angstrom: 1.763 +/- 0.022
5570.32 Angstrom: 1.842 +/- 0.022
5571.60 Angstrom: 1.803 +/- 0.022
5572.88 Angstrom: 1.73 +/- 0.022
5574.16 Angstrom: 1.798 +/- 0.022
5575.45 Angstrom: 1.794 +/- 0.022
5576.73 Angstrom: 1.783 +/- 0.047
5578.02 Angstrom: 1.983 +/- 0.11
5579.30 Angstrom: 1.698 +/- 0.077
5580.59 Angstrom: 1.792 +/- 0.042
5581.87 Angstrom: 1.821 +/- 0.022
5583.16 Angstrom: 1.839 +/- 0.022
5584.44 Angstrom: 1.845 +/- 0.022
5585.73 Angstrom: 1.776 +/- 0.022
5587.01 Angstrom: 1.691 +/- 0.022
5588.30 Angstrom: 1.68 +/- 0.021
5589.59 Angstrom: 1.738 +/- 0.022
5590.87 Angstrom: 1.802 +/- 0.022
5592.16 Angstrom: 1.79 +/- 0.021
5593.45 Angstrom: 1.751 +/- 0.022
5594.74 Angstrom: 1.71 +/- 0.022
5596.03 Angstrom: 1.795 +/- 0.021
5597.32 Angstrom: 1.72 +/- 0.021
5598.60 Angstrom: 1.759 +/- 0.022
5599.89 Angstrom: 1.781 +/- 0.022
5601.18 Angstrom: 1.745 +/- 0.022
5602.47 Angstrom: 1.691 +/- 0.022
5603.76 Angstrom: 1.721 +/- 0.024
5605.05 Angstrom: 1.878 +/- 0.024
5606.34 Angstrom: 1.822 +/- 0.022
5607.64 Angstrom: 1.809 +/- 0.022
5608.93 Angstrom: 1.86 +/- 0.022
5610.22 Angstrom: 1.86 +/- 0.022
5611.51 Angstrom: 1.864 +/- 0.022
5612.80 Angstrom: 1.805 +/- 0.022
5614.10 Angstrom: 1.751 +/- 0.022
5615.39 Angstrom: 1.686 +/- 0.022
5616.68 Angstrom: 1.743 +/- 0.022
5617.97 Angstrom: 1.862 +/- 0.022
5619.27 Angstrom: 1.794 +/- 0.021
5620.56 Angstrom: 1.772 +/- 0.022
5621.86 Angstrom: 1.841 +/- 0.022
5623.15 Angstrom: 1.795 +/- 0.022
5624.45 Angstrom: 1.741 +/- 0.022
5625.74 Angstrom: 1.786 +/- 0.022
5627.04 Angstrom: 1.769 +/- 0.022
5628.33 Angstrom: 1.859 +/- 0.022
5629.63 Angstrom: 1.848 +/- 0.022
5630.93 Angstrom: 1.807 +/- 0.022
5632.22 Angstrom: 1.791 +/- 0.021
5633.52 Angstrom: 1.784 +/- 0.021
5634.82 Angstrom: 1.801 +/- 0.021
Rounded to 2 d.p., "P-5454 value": 0.37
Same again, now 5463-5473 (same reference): 0.30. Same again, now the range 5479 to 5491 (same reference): 0.37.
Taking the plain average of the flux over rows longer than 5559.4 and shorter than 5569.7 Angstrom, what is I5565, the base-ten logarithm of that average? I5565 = 0.255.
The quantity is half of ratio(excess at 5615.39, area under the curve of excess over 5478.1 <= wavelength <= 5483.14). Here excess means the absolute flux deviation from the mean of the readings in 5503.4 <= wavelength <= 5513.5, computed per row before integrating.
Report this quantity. 0.31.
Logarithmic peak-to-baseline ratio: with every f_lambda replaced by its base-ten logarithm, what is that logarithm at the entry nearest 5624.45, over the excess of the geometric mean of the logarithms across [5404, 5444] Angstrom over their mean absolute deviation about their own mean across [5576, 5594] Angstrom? 0.97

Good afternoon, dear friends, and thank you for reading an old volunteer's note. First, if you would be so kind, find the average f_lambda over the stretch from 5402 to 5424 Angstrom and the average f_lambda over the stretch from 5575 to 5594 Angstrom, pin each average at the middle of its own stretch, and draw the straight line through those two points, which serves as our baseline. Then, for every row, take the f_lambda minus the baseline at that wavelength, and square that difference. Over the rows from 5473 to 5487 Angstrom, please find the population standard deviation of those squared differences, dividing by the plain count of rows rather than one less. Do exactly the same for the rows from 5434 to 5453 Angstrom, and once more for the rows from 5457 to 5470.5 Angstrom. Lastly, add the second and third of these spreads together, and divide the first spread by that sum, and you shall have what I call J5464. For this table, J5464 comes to 0.7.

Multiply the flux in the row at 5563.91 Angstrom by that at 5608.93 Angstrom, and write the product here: 3.31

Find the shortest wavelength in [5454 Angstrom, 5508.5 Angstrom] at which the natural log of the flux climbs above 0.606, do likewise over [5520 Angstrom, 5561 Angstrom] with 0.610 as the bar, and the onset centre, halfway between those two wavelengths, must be 5488.9 Angstrom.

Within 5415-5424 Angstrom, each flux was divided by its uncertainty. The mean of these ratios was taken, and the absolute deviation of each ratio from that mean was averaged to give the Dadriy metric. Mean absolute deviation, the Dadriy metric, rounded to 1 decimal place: 1.5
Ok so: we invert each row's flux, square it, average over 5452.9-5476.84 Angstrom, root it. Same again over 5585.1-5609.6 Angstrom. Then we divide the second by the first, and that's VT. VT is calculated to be 1.04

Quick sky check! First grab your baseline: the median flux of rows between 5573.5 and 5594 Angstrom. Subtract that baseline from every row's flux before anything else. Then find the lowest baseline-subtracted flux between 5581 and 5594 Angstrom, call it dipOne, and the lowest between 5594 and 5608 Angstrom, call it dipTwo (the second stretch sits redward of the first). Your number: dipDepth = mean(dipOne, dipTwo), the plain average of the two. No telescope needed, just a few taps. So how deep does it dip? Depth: -0.11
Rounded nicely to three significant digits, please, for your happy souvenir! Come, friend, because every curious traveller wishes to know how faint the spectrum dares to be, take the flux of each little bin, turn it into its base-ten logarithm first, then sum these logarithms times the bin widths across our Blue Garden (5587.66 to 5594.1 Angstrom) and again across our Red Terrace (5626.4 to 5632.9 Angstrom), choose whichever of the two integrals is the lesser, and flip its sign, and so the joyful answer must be -1.57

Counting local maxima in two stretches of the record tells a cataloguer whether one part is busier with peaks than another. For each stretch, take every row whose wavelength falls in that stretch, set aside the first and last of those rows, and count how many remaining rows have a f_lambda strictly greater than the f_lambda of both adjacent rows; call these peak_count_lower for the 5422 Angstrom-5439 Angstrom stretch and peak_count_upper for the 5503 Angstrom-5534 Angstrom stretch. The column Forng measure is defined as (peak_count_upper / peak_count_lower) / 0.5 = 8.0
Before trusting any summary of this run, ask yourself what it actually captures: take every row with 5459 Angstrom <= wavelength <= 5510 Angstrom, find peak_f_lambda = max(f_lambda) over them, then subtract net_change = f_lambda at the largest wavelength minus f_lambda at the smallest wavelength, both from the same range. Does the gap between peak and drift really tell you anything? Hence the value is 1.91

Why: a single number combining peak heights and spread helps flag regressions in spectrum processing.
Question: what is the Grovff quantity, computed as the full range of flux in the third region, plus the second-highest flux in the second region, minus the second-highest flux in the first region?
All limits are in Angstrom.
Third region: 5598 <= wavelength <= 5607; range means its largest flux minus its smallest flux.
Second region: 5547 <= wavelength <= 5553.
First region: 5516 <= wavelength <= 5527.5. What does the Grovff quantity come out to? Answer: 0.14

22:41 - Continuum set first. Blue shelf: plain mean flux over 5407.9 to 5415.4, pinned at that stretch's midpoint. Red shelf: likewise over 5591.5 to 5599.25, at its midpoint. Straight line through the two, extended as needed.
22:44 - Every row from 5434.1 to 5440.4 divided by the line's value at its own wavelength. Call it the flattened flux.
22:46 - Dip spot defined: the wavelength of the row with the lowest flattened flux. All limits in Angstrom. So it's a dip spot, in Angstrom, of 5434.75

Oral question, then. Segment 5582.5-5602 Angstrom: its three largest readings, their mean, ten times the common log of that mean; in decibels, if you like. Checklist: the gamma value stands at 2.62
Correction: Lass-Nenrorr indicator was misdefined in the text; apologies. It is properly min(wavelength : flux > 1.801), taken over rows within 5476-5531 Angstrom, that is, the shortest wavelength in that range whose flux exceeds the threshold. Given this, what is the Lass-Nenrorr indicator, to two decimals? 5478.73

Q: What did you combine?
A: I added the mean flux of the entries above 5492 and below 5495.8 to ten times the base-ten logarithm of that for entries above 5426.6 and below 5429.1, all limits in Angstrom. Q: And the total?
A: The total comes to 4.48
